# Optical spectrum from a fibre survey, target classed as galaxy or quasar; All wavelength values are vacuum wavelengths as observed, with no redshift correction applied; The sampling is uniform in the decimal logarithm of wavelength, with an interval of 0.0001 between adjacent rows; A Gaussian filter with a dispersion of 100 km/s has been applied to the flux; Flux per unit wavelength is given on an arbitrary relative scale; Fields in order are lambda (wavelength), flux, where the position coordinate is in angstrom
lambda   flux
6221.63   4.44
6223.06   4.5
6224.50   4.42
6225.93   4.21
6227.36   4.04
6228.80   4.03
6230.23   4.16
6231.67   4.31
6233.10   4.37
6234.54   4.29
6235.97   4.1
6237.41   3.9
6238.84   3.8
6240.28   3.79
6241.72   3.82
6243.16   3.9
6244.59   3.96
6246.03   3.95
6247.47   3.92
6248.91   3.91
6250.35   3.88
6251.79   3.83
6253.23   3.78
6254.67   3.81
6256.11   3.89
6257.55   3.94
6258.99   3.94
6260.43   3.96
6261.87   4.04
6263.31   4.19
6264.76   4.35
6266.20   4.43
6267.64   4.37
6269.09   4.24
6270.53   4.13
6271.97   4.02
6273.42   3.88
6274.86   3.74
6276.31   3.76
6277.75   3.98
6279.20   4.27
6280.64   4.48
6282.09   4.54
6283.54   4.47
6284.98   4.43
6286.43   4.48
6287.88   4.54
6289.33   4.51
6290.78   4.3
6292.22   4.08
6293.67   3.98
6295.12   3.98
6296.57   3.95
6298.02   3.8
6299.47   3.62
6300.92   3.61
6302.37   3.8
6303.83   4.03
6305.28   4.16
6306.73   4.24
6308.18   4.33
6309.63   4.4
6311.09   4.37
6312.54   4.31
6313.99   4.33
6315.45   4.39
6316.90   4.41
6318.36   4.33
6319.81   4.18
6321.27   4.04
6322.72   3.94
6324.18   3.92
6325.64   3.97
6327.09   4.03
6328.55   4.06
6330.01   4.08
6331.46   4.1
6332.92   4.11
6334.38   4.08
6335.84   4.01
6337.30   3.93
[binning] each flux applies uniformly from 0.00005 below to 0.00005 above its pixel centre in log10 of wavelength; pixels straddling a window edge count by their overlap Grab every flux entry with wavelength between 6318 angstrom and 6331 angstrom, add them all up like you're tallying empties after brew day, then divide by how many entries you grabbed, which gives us 4.06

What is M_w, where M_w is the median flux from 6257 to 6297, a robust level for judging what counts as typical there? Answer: 4.16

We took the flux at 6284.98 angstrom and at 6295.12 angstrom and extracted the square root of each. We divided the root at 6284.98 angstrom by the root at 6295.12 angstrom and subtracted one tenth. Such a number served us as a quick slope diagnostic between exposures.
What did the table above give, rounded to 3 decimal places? 0.955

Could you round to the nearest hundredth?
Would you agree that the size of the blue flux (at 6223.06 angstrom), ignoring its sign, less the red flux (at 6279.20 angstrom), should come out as 0.23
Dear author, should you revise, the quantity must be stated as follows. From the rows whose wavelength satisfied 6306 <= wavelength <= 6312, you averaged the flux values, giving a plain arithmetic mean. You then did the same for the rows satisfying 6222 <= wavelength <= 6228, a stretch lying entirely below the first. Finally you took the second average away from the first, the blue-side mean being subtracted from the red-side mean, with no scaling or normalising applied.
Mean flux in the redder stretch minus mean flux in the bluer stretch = 0.0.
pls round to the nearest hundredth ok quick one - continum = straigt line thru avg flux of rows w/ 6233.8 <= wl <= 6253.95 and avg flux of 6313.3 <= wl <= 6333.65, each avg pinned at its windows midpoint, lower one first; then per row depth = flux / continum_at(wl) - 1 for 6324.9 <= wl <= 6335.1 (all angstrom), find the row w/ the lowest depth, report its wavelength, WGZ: 6325.64 angstrom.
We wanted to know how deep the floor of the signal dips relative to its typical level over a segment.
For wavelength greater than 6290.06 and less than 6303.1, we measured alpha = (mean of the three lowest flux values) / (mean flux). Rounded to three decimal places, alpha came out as 0.942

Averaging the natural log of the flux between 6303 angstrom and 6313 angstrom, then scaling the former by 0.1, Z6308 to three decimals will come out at 0.145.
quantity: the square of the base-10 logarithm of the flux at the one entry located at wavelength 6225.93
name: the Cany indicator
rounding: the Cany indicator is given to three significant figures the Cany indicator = 0.390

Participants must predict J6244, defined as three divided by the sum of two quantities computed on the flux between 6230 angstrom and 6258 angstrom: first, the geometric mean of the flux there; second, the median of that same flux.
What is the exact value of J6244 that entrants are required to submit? 0.381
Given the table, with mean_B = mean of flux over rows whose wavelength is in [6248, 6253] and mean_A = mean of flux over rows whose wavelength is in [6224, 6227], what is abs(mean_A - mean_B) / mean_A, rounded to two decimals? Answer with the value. 0.10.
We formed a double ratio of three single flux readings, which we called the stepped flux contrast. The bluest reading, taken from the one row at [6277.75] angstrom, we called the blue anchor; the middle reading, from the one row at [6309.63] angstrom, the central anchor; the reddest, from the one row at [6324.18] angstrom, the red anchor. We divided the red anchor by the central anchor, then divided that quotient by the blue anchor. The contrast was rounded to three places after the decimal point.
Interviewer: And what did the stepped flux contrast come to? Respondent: 0.224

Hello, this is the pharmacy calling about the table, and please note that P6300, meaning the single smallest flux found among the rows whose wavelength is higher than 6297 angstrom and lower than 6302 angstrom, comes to 3.61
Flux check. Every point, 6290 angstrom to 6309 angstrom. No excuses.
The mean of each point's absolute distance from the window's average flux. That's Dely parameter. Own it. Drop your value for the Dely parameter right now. 0.18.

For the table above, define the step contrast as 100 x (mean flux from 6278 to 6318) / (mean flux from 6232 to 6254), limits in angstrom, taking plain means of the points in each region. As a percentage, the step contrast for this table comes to 107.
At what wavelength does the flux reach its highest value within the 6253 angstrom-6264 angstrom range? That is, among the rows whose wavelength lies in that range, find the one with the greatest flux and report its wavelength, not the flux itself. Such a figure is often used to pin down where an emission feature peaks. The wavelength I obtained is 6263.31 angstrom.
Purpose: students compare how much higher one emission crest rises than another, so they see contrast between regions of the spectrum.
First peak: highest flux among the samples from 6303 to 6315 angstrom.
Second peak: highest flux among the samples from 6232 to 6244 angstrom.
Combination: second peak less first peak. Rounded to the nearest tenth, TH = 0.0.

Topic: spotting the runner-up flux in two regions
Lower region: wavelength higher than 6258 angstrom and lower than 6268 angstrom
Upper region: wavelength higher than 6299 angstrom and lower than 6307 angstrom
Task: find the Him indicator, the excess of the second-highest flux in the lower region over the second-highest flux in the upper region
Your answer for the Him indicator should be 0.2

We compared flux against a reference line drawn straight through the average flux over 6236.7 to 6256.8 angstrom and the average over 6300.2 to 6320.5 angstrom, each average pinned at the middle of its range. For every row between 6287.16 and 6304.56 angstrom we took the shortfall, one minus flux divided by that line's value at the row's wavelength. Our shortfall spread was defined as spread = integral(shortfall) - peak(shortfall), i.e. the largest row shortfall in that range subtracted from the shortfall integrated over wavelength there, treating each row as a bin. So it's 0.34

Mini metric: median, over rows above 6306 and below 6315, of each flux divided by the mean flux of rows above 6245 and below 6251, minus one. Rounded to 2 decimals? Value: 0.11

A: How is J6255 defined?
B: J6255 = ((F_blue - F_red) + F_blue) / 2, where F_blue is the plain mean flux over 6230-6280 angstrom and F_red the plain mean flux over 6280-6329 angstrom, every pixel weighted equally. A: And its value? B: 1.93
